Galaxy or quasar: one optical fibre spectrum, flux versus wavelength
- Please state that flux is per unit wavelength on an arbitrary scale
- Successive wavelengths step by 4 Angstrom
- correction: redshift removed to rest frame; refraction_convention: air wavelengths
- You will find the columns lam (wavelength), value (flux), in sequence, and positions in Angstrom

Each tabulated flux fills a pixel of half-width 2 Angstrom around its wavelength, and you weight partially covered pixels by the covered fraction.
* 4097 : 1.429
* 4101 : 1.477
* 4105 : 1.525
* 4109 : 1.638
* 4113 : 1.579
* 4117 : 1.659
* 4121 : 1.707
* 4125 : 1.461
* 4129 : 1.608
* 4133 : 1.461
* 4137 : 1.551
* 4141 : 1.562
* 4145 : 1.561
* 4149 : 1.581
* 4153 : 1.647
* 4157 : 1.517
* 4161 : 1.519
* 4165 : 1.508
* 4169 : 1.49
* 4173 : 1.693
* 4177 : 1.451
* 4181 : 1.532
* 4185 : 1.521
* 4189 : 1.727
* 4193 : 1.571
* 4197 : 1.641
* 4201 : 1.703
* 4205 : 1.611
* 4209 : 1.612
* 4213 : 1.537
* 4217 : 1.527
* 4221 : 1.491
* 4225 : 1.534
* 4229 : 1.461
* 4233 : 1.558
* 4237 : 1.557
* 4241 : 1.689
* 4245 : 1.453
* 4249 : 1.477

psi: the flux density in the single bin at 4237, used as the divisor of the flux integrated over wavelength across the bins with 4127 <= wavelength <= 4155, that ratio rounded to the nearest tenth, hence 28.2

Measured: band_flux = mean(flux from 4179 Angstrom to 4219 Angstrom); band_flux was 1.598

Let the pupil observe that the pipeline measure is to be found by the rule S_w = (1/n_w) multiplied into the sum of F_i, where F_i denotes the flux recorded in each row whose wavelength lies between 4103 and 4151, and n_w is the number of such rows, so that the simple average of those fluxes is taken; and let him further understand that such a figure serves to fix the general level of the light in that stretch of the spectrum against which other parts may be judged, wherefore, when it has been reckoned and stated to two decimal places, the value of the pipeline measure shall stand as 1.57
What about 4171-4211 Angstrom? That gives 1.61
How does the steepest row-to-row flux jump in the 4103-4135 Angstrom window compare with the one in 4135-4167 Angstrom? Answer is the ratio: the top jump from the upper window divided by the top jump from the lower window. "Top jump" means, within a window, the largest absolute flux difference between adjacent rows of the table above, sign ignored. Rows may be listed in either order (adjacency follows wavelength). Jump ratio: 0.5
